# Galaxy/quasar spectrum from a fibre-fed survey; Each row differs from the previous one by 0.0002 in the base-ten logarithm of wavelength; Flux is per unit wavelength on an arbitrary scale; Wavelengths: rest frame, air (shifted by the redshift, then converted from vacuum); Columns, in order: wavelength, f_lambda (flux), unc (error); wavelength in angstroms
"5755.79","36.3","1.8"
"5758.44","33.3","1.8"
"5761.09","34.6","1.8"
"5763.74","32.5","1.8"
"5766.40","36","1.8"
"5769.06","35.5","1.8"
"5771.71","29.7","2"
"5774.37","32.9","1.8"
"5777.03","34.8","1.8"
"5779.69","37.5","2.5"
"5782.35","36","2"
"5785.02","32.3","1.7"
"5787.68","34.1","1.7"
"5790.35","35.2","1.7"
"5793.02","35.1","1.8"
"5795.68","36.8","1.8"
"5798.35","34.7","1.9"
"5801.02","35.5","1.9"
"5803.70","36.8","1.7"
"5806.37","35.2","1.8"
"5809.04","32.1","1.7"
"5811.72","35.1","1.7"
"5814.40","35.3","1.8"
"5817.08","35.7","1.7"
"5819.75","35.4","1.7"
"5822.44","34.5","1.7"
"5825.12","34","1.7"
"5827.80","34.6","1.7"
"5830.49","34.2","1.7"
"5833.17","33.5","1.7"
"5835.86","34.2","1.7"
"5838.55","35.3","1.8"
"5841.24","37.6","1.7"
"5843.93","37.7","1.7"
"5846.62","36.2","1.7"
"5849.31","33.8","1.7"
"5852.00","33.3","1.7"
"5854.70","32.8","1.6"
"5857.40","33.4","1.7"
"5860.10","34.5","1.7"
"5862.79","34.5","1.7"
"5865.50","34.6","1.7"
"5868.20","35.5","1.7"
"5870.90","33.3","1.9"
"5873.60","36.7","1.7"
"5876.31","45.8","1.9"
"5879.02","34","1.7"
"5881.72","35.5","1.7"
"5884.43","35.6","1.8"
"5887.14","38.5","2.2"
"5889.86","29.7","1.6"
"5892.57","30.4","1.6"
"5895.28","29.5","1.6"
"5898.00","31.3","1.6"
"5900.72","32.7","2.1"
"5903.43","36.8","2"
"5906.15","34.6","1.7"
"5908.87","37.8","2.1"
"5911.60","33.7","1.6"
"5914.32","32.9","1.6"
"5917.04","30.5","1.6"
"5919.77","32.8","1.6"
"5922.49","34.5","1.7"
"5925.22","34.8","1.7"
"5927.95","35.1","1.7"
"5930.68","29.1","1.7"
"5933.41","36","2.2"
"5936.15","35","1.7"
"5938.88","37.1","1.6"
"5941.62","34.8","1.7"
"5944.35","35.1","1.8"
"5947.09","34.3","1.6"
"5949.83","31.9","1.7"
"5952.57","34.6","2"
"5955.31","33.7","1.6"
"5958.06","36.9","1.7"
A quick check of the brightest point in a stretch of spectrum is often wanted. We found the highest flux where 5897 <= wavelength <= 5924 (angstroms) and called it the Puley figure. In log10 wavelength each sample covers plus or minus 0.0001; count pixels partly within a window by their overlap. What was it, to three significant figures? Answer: 37.8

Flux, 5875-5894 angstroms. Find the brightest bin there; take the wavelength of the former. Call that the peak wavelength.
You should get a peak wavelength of 5876.31 angstroms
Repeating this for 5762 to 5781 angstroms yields 5779.69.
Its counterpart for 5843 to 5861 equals 5843.93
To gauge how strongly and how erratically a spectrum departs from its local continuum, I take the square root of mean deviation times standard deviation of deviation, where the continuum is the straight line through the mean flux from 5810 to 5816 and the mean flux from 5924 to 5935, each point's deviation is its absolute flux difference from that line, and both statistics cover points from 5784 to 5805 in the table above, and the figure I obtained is 1.0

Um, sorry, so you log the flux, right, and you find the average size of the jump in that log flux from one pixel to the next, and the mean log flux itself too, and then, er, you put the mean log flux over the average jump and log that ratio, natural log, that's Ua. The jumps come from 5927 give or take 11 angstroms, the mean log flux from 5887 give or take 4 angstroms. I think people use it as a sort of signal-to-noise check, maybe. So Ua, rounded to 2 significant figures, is 3.8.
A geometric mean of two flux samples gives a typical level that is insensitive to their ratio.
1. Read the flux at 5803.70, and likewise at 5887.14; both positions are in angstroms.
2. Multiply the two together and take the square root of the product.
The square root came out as 37.6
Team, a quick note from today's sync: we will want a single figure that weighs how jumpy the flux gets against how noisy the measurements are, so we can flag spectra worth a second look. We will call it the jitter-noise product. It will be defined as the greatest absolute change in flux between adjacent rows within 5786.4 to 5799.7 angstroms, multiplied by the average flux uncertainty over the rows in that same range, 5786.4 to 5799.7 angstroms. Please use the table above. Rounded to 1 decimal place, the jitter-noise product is 3.7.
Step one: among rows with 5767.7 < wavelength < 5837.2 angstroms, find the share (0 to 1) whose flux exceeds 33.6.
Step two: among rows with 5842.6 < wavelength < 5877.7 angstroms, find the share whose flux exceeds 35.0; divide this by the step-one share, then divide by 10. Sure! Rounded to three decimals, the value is 0.048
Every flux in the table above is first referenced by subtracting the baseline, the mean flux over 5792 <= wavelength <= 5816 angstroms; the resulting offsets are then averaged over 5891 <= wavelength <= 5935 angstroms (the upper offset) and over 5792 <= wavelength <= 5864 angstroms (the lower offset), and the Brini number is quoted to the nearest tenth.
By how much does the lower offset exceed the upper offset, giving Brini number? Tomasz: 1.6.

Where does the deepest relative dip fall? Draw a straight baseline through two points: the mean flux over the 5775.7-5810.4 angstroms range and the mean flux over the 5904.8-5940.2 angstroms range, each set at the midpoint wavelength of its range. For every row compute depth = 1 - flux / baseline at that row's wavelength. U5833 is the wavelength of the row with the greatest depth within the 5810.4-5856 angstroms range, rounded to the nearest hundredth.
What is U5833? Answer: 5854.70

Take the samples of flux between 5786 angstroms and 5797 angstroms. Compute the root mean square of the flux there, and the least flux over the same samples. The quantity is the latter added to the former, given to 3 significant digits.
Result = 69.4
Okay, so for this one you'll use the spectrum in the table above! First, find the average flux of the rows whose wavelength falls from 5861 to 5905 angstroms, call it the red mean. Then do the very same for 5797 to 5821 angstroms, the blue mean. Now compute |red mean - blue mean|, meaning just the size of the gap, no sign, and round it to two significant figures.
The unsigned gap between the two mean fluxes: 0.44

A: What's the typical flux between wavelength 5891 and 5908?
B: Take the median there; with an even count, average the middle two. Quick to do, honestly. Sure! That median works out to 32.0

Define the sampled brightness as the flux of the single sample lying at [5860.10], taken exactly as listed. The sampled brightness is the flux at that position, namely 34.5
